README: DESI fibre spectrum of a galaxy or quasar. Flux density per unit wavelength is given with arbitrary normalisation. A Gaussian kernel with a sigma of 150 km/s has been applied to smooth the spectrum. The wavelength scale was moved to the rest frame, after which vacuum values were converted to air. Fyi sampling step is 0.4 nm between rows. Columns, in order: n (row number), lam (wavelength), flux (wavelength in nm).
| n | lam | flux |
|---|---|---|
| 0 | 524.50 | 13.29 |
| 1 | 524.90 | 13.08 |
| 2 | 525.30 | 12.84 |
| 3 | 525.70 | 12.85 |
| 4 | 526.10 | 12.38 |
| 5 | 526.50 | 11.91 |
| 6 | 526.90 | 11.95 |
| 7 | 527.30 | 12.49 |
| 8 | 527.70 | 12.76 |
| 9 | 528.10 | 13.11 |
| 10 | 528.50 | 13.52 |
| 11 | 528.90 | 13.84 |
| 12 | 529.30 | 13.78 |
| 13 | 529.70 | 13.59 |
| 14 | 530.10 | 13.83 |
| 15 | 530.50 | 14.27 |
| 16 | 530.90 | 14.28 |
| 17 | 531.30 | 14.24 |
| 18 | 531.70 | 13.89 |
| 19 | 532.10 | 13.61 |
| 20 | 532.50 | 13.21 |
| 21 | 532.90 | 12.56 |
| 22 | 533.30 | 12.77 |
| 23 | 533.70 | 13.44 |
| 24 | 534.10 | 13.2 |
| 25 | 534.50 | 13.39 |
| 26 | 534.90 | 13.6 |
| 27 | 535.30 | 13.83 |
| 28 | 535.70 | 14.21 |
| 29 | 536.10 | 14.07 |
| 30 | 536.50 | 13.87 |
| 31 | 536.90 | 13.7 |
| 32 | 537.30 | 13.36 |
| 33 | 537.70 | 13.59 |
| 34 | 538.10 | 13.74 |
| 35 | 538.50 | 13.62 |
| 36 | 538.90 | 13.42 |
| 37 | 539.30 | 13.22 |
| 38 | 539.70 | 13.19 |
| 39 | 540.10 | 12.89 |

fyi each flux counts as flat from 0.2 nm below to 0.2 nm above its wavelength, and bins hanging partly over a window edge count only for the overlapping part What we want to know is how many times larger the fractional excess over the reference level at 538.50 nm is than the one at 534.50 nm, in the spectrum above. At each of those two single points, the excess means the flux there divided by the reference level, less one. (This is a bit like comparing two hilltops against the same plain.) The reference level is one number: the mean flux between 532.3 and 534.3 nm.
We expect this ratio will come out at 1.6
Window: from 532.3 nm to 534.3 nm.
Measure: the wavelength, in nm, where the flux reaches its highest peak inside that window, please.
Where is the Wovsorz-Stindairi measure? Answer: 533.70 nm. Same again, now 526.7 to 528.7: 528.50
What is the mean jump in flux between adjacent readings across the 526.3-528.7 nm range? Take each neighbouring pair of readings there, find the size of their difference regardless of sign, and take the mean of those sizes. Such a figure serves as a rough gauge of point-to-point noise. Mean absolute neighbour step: 0.32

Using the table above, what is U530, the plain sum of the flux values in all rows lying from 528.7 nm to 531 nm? 84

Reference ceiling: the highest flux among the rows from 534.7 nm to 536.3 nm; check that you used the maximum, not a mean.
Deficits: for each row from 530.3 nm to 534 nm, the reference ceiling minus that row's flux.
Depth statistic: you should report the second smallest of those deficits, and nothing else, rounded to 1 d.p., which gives -0.1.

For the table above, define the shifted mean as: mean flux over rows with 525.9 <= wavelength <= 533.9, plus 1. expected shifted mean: 14.3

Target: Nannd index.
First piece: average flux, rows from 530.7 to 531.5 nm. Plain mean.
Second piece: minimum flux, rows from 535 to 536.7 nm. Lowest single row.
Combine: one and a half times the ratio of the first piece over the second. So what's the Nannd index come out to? 1.55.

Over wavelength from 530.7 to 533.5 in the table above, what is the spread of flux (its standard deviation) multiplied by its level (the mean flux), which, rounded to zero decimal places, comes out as 9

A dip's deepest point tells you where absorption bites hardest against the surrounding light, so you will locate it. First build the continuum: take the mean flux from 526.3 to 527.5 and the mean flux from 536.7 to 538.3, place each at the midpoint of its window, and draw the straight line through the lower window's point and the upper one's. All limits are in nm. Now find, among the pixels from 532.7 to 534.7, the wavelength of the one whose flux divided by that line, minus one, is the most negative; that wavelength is 532.90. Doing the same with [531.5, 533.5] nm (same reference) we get 532.90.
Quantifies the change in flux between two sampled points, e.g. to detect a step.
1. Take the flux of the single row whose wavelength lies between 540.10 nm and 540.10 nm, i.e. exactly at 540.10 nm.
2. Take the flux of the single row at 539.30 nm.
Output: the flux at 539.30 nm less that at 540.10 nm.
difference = 0.33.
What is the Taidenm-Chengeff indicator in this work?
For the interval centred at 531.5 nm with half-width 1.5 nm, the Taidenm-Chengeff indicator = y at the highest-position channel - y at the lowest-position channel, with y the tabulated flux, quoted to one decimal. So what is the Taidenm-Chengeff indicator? -1.3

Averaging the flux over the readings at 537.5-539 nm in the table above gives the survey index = 13.6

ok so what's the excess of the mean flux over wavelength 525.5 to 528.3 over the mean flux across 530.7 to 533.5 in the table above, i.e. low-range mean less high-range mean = -1.0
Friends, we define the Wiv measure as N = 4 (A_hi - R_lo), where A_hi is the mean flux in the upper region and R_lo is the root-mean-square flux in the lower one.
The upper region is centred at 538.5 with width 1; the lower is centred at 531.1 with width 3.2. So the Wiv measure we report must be -1.1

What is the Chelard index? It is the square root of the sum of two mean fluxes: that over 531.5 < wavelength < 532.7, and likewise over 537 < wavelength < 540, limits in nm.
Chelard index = 5.20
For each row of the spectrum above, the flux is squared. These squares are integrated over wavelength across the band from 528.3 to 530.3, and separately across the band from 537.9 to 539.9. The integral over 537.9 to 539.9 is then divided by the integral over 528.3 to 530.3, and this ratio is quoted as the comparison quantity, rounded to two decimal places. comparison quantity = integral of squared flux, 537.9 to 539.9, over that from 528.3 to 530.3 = 0.96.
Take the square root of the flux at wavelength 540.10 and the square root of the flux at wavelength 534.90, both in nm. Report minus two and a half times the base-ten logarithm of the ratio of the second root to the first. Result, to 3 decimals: -0.029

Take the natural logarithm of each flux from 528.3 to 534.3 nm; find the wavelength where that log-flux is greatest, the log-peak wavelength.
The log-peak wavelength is 530.90 nm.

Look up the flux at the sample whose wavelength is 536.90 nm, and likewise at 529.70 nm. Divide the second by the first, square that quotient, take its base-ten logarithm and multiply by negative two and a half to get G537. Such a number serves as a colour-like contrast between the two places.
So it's 0.018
